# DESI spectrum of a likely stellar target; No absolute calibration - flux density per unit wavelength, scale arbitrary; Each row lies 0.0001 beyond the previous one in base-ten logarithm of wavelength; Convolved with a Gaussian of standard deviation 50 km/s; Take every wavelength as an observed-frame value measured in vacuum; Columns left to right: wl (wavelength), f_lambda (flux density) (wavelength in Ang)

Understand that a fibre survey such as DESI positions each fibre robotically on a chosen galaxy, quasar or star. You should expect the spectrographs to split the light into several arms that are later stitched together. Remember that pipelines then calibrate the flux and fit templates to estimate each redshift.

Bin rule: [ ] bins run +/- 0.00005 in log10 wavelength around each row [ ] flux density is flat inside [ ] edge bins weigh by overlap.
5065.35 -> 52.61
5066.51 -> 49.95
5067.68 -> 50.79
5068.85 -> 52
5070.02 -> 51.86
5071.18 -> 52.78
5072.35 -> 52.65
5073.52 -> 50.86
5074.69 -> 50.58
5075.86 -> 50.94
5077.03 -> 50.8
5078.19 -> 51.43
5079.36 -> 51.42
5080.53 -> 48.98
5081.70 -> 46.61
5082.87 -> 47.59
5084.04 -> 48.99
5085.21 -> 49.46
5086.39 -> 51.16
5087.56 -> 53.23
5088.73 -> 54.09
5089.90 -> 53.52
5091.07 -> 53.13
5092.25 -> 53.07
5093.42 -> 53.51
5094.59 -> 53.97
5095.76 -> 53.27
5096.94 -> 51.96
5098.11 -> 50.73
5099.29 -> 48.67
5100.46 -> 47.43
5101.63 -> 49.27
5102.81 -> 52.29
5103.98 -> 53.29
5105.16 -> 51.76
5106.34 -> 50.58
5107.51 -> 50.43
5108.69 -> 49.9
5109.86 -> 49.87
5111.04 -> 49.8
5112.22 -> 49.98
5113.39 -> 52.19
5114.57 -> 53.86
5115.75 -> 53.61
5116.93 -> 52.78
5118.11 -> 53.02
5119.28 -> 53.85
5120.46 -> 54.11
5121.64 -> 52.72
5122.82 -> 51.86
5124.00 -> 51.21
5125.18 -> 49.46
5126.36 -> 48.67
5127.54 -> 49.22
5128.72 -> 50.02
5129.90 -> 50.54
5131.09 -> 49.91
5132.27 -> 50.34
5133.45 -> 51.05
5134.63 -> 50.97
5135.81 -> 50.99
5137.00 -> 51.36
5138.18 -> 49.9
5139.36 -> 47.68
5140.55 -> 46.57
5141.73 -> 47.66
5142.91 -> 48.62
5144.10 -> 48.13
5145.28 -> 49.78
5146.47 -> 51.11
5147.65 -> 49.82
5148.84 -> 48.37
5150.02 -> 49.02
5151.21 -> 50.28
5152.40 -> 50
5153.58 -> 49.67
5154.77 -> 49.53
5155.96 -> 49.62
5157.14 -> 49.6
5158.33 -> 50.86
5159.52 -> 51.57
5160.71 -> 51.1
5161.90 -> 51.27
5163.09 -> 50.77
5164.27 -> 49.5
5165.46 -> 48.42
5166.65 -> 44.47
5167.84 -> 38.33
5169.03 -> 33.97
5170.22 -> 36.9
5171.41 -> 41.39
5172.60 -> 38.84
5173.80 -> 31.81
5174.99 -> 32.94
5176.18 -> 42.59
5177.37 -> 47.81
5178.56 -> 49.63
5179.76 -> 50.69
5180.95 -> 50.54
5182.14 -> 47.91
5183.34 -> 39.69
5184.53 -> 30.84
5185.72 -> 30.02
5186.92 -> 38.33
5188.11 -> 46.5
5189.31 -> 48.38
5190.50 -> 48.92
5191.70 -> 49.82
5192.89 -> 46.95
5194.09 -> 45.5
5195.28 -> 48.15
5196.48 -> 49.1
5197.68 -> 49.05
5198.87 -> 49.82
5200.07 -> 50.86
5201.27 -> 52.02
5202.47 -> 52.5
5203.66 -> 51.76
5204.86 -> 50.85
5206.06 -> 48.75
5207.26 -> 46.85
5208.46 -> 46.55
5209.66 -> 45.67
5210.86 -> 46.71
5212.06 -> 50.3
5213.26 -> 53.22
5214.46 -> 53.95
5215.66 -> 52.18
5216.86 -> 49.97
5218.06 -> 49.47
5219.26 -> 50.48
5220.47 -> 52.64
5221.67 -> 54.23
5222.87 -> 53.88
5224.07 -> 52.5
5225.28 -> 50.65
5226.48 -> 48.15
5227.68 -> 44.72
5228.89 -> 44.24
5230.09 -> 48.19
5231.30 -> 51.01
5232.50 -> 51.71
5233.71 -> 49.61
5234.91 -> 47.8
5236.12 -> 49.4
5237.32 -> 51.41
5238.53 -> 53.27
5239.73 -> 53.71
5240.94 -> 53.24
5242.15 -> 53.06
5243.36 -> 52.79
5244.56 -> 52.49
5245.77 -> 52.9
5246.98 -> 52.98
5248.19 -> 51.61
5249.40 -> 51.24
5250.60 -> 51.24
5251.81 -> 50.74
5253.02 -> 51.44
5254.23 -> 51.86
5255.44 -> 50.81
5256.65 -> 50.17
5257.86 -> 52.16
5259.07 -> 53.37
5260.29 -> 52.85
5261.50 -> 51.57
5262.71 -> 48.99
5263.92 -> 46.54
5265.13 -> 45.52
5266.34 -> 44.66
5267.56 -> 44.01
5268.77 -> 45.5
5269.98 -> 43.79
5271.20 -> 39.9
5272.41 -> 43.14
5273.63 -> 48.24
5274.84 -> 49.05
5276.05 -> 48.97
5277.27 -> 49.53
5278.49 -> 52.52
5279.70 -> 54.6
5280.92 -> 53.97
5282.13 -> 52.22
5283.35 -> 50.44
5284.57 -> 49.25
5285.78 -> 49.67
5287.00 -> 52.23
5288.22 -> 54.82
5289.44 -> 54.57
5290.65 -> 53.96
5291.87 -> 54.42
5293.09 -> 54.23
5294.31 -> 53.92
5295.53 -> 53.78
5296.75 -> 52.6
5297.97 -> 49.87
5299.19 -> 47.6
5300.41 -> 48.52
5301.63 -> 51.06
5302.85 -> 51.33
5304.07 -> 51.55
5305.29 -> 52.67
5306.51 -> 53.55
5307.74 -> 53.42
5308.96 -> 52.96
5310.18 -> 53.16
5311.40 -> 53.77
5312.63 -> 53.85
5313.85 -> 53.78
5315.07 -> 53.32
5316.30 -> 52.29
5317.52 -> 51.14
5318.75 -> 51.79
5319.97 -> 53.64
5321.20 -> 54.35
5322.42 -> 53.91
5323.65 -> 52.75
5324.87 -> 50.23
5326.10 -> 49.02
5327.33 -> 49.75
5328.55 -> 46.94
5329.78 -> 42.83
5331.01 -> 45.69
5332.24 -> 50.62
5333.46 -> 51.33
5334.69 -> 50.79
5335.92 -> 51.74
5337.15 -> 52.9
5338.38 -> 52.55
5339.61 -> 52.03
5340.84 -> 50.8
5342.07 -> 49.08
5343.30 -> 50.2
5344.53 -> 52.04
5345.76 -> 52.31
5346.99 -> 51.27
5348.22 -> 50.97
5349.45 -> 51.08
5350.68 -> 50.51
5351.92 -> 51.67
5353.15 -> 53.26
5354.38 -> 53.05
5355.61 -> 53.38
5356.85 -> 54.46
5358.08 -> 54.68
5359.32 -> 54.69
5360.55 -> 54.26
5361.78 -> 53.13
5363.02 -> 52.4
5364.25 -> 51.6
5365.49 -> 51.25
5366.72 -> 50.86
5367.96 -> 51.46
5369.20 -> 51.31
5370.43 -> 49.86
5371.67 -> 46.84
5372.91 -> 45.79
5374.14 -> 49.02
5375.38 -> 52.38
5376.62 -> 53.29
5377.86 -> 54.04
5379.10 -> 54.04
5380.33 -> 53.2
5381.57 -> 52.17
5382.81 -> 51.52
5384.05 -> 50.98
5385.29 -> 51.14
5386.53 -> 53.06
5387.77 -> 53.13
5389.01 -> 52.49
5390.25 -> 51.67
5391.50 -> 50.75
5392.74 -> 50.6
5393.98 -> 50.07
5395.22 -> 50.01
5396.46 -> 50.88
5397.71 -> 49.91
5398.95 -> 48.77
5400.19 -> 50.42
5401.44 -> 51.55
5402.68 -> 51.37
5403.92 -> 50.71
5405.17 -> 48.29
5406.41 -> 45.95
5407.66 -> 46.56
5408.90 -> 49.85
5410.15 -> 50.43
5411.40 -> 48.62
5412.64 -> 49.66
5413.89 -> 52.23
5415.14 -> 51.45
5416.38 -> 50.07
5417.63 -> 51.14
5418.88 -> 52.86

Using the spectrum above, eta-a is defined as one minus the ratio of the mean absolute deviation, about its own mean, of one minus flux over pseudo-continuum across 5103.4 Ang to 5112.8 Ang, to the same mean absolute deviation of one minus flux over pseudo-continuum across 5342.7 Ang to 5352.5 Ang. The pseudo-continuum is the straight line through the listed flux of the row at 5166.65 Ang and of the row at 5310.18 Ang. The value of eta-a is -1.4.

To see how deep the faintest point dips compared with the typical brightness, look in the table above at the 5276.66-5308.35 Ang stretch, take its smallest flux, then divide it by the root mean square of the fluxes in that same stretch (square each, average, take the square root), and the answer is 0.91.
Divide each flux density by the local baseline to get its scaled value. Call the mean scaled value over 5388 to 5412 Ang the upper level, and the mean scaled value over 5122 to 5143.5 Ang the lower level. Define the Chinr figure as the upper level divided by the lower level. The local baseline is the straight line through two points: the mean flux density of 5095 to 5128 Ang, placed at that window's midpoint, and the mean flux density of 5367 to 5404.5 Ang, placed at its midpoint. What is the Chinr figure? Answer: 1.01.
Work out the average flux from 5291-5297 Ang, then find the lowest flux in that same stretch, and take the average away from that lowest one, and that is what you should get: -1.2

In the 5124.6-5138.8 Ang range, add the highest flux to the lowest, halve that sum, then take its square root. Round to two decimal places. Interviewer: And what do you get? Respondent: 7.07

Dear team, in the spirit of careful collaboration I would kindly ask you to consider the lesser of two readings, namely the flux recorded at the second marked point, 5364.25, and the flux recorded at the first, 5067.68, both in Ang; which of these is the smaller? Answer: 50.8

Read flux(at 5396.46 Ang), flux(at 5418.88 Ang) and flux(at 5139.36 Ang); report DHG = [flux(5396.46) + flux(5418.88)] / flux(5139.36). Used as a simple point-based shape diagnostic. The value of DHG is 2.18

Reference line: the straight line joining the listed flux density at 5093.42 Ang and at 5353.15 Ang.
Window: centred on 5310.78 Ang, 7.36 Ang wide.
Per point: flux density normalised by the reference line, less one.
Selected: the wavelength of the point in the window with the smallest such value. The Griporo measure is 5308.96 Ang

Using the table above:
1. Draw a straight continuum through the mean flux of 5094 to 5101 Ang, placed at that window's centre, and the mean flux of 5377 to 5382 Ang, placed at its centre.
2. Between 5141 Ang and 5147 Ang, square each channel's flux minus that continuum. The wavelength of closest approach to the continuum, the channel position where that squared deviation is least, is 5146.47 Ang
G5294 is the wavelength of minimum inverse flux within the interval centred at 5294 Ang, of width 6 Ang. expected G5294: 5291.87 Ang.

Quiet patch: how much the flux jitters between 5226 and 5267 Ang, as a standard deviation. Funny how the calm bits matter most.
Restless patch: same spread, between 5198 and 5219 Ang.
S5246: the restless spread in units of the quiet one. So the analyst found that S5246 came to 0.9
